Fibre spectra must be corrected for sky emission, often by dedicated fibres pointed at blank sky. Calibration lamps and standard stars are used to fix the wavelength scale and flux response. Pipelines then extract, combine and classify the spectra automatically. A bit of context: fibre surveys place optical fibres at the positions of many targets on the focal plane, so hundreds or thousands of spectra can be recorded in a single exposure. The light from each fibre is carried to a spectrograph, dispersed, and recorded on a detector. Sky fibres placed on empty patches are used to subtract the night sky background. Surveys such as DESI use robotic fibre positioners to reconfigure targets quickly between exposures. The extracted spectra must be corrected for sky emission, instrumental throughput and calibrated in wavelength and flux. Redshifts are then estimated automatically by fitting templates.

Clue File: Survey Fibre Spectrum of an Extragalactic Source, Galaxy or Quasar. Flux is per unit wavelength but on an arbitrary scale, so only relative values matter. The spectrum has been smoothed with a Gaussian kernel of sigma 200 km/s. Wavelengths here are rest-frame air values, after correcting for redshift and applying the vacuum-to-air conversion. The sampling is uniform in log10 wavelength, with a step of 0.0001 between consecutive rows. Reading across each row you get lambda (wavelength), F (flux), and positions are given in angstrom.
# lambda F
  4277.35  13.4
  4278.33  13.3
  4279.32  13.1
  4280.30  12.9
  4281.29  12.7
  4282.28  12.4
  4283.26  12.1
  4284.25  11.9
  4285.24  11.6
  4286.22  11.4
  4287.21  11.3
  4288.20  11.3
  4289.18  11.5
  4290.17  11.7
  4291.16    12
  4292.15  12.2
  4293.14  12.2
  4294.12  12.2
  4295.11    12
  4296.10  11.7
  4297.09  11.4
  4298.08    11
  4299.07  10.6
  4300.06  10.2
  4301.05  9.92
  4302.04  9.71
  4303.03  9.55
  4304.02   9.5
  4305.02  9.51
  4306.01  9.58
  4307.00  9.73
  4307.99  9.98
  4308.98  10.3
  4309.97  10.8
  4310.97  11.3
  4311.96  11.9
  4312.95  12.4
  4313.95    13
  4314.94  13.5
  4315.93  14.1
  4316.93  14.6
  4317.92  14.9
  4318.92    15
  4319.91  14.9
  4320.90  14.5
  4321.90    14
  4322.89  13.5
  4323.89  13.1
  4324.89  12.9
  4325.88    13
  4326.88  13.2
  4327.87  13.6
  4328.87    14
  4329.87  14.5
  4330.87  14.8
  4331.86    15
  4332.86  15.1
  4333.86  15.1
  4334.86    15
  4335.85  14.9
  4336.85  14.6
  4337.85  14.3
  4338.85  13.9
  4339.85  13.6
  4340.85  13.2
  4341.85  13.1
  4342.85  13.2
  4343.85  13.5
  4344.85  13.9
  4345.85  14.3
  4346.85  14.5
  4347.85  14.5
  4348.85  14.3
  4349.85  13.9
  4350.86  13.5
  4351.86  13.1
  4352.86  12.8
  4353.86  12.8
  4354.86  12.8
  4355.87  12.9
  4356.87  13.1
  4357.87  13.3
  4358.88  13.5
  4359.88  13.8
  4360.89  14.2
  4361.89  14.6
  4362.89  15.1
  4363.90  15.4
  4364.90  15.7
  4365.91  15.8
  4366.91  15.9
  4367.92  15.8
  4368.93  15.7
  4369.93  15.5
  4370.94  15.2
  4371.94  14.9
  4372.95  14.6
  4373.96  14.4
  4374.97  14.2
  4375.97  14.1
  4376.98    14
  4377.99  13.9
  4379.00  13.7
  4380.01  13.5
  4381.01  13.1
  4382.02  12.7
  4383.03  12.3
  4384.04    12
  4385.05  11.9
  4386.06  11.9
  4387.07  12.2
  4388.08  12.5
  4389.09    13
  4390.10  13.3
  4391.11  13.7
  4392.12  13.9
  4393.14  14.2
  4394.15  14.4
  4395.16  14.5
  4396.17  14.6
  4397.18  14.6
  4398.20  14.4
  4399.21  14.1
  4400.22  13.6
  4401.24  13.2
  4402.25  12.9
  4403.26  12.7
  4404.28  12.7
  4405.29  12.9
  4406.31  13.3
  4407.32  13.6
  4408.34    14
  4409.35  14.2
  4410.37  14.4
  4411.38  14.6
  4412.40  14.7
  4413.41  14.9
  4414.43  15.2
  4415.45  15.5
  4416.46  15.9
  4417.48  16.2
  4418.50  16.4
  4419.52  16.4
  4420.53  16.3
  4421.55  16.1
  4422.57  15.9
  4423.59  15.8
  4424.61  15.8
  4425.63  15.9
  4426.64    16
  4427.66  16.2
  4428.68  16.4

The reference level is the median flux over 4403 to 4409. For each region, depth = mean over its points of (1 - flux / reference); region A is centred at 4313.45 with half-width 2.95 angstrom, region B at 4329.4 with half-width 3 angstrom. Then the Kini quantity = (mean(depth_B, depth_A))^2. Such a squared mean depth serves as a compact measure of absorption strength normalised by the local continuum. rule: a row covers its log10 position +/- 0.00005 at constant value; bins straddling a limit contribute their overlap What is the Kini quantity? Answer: 0.001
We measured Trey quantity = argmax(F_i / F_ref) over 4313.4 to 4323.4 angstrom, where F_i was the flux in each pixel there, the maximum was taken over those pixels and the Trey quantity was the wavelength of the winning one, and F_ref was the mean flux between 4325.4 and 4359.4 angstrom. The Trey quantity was 4318.92 angstrom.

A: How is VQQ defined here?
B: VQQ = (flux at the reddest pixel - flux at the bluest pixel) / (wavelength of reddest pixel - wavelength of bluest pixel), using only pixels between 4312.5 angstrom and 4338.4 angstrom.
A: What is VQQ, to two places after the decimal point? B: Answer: 0.08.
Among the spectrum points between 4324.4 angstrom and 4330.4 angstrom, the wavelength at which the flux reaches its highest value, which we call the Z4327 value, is 4329.87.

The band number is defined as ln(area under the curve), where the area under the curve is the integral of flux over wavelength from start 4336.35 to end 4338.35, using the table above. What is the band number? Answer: 3.36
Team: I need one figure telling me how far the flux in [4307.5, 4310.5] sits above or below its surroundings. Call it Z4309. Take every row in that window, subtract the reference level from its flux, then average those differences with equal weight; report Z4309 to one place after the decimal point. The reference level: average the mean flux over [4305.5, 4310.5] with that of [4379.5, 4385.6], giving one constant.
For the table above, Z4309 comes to -1.0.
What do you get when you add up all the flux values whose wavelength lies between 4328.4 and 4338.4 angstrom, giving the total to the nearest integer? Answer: 147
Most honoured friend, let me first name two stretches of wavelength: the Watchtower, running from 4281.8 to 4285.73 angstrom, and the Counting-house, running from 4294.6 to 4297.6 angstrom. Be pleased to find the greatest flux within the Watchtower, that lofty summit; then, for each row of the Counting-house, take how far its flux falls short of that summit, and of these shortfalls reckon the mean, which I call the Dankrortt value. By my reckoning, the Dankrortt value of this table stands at 0.7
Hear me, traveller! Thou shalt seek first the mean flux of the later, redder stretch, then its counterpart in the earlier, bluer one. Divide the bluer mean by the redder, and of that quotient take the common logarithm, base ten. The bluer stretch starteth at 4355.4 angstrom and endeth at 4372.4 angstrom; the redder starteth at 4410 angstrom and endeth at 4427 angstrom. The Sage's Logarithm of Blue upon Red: -0.026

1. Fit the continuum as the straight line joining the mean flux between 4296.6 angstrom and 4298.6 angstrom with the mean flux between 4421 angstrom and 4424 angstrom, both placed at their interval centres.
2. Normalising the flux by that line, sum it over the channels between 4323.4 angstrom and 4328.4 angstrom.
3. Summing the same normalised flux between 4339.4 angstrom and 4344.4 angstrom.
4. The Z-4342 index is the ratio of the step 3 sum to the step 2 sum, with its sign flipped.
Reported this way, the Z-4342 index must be -0.96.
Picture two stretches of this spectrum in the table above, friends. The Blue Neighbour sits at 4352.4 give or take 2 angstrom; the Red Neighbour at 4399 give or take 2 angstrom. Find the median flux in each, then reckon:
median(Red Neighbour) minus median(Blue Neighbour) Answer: 1.3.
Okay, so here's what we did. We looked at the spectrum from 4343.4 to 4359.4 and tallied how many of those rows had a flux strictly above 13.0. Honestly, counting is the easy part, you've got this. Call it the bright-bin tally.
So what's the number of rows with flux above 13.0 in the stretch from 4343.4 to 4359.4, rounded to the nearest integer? 12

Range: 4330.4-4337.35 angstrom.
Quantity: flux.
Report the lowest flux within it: 14.6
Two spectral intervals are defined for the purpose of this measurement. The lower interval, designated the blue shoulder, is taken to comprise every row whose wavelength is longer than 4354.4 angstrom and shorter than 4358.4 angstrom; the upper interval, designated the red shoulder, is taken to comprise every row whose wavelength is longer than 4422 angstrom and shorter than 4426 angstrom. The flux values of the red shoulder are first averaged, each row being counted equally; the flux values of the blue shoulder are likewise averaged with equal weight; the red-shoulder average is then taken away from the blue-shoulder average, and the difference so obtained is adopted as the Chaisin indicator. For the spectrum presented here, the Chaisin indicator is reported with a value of -2.8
